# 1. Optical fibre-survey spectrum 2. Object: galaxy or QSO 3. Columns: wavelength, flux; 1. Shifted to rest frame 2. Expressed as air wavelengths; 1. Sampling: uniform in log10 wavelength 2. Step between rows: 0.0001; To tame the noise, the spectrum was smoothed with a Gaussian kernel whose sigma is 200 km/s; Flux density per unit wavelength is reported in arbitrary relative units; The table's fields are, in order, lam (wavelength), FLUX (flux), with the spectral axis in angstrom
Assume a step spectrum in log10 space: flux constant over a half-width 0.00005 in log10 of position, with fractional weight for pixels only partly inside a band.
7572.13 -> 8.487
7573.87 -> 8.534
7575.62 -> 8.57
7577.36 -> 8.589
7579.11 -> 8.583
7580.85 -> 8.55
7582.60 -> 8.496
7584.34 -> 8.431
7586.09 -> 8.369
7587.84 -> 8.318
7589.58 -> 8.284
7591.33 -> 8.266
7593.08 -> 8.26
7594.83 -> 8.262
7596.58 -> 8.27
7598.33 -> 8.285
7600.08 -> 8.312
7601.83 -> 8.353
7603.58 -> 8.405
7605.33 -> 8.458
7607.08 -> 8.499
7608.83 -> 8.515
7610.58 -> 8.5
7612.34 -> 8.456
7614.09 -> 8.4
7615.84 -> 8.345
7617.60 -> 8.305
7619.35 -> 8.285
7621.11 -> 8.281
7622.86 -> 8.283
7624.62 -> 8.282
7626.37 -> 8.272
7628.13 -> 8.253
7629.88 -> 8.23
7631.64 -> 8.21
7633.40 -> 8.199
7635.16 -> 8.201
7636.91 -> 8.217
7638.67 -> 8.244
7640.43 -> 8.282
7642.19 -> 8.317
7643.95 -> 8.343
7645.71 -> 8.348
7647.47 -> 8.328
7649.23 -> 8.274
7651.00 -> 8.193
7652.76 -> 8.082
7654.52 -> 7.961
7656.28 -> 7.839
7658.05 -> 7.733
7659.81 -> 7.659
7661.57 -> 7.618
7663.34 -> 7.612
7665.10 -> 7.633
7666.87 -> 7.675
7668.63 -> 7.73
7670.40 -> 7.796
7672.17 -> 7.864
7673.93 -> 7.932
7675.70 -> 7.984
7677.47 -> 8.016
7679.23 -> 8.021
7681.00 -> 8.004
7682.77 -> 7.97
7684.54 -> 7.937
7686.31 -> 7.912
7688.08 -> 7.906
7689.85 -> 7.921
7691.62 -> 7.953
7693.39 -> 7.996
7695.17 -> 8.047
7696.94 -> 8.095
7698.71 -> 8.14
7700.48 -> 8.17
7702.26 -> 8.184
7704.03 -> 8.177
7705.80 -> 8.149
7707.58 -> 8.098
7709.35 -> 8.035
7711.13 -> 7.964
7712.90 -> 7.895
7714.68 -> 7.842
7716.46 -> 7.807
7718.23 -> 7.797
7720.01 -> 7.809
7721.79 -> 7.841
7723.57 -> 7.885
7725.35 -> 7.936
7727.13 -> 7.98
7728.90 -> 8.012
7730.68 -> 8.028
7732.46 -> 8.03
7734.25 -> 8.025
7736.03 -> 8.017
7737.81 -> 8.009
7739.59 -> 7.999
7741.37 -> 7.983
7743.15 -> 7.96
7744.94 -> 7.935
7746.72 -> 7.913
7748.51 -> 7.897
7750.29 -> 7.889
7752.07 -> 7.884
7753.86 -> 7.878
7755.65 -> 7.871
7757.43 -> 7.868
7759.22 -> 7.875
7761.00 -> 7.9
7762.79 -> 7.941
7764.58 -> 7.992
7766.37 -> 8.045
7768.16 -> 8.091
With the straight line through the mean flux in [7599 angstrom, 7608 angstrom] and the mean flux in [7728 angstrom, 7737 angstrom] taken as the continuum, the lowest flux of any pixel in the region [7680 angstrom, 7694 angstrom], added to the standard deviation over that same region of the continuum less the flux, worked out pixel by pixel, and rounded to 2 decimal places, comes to 7.94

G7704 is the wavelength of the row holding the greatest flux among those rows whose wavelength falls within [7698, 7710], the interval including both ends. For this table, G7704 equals 7702.26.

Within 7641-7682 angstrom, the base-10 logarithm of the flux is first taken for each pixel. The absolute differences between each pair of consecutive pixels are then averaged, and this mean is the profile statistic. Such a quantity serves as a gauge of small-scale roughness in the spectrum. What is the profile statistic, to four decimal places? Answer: 0.0030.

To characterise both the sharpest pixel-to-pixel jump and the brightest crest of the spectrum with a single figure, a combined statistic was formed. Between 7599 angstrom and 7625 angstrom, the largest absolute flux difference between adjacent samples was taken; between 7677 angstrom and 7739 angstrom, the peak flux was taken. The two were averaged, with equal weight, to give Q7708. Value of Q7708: 4.12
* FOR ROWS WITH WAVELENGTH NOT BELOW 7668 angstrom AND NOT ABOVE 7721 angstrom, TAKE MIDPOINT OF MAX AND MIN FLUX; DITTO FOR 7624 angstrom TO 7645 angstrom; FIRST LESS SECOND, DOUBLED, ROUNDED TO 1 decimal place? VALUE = -0.6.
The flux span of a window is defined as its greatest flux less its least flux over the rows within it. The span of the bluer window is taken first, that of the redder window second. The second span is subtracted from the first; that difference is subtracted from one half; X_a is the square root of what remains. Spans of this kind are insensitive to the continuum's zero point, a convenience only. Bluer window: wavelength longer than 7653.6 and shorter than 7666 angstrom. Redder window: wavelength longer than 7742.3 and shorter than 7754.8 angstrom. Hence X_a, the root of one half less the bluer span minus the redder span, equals 0.48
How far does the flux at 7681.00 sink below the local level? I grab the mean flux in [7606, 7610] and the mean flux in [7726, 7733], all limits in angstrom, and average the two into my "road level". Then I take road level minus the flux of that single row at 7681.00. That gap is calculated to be 0.26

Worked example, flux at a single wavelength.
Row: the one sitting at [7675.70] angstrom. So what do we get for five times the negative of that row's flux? -39.9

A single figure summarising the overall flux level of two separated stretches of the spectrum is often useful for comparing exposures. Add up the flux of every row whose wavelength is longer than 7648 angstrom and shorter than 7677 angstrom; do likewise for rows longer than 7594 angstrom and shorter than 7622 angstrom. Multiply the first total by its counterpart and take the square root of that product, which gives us 130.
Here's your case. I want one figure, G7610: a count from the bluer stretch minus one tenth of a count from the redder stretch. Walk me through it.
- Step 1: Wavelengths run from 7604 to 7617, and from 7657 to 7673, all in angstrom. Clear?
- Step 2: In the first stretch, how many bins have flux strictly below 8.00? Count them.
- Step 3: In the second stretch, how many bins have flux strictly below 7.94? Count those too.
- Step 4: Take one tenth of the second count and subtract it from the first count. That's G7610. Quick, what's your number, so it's -0.900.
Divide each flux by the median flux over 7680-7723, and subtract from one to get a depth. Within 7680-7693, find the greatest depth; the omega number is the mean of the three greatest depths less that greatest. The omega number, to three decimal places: -0.001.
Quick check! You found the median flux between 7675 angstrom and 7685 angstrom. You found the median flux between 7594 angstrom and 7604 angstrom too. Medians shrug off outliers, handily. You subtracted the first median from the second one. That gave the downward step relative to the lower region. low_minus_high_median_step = 0.30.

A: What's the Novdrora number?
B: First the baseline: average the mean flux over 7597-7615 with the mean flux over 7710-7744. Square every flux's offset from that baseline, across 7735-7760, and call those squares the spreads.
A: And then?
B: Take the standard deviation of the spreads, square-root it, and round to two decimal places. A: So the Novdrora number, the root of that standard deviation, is 0.16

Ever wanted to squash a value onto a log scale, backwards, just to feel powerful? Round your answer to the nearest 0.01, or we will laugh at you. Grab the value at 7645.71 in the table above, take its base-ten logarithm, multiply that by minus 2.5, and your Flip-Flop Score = -2.30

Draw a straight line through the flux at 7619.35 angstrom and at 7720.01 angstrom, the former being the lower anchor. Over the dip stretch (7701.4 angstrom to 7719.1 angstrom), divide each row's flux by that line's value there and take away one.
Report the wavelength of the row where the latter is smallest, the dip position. 7718.23 angstrom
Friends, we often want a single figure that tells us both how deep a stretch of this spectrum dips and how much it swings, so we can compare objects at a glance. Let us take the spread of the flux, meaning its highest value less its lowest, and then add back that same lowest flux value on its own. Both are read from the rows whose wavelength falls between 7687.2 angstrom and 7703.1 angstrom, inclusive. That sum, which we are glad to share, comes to 8.18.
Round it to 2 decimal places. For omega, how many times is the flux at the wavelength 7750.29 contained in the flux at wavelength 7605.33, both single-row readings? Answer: 1.07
